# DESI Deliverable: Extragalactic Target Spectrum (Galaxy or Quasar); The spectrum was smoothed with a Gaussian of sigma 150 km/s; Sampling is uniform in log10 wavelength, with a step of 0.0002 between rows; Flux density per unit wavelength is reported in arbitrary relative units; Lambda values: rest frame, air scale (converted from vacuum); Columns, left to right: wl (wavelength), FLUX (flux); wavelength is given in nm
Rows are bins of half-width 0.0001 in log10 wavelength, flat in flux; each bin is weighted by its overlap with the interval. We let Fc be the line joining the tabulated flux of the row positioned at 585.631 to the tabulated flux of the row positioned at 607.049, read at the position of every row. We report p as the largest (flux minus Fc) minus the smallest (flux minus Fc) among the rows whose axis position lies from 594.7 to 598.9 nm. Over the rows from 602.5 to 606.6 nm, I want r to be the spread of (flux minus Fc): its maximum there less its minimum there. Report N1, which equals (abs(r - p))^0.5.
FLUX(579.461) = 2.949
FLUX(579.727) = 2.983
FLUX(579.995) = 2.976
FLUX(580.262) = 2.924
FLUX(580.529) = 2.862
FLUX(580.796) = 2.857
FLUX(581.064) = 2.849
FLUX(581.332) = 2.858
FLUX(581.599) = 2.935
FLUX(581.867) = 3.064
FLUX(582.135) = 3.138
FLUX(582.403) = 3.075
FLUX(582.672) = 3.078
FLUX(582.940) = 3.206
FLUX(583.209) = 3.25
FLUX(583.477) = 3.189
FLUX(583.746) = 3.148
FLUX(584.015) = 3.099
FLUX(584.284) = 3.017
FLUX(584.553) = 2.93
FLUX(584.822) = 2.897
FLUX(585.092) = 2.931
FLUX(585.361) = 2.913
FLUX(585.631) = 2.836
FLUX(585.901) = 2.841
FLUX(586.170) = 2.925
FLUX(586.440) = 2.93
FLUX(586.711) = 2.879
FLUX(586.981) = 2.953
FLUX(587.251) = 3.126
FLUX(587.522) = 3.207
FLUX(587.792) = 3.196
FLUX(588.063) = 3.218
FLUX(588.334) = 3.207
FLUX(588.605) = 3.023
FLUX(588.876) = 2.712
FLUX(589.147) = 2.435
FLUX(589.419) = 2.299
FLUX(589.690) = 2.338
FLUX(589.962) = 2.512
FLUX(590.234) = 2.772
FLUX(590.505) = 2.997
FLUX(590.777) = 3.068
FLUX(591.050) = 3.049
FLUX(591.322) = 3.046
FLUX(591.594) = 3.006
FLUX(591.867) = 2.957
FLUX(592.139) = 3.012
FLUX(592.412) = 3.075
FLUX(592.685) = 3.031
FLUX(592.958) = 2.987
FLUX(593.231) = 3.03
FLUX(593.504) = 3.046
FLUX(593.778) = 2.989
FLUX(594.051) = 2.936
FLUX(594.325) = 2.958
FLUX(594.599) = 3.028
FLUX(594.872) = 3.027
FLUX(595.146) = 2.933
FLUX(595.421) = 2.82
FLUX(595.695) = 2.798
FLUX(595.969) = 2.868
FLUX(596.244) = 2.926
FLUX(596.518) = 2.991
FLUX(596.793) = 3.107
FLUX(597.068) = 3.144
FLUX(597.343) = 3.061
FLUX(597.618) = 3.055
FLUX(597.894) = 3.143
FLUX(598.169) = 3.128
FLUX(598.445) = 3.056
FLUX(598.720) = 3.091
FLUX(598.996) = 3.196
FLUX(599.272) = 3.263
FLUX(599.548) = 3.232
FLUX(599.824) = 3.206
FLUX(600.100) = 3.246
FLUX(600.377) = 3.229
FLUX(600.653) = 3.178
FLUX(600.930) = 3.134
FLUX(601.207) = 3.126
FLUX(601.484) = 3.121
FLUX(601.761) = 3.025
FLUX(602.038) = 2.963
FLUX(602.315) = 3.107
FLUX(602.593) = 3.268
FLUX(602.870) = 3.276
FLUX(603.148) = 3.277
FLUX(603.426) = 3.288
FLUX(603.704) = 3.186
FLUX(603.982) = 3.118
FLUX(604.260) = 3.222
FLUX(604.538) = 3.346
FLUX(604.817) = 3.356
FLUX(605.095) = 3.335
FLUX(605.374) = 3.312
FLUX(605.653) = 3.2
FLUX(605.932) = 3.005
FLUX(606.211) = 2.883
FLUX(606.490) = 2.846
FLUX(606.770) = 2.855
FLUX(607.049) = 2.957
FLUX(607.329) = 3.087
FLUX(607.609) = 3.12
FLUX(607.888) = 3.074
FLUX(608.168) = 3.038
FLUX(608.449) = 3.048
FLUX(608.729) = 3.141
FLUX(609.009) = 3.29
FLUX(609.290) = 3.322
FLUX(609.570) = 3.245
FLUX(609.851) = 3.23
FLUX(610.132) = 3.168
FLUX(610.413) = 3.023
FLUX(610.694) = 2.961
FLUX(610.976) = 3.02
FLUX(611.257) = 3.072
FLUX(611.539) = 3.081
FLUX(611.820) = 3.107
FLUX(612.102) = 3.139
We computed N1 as 0.43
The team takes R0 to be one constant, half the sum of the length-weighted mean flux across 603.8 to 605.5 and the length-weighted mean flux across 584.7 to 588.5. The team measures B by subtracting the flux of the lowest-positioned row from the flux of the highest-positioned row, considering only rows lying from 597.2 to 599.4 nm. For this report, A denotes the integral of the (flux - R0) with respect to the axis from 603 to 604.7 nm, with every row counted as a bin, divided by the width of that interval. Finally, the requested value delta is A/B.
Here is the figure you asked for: 0.5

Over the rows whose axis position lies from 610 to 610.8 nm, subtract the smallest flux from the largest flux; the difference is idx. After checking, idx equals 0.21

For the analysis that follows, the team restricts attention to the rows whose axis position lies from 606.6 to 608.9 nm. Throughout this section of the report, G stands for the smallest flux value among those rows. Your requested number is 2.855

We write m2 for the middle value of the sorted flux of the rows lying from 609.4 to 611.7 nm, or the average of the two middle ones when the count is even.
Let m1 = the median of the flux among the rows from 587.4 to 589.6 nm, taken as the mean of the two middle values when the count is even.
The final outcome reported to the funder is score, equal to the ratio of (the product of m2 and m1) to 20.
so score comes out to 0.48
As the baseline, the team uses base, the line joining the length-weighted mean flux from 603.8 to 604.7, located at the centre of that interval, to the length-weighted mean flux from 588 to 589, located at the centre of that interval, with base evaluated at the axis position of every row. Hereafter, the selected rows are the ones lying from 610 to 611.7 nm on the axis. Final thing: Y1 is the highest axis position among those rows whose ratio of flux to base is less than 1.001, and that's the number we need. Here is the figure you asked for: 611.539 nm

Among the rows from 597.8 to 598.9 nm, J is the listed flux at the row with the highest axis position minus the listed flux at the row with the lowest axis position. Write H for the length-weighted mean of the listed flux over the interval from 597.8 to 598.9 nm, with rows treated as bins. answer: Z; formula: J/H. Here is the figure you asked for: -0.017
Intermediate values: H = 3.11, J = -0.05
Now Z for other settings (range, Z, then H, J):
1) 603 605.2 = 0.018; 3.27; 0.06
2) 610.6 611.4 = 0.037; 3.02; 0.11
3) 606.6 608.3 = 0.061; 3.02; 0.18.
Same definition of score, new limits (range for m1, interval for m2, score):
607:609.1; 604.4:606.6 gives 0.50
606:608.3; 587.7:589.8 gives 0.43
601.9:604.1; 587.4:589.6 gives 0.50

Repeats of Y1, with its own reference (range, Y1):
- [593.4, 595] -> 594.872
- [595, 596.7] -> 596.518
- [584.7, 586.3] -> 586.170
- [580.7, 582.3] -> 581.599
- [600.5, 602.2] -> 602.038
